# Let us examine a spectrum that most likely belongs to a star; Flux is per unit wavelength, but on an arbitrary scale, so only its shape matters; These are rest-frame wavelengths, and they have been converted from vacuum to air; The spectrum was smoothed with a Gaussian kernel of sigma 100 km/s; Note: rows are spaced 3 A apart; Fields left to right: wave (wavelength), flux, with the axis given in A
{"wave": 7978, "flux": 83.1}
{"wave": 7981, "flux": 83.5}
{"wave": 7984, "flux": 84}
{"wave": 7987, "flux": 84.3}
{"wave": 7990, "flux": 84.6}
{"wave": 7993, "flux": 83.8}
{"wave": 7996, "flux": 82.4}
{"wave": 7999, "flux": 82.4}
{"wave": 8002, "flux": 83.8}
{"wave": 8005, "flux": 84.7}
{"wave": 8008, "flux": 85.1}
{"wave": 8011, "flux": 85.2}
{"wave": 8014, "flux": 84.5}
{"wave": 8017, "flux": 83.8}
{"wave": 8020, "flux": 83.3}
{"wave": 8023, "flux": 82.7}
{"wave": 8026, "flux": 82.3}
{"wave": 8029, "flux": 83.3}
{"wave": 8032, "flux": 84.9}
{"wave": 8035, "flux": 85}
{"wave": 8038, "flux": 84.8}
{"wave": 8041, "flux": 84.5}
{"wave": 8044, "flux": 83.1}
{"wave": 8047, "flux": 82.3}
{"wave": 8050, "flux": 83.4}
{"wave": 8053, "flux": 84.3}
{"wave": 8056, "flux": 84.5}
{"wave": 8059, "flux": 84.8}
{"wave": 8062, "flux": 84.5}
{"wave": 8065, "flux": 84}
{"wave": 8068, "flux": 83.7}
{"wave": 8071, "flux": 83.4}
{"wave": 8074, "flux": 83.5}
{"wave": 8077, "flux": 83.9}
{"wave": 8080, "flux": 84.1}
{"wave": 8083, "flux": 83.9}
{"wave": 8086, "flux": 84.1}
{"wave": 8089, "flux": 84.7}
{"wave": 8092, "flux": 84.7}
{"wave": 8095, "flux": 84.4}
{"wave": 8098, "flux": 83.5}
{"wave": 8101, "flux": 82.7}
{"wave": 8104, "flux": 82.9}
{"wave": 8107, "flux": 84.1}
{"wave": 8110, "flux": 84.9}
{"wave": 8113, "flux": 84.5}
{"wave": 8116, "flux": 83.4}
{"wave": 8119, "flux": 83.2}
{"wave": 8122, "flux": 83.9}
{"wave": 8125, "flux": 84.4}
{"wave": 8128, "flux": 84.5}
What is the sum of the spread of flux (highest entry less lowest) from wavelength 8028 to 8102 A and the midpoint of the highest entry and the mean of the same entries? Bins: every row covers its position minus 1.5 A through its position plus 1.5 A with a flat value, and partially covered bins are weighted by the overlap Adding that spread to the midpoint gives 87.2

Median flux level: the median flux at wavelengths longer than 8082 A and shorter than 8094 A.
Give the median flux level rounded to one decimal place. 84.4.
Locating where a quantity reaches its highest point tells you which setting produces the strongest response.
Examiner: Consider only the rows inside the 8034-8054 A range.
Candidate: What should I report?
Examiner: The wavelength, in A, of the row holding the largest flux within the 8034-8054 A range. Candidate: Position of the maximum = 8035 A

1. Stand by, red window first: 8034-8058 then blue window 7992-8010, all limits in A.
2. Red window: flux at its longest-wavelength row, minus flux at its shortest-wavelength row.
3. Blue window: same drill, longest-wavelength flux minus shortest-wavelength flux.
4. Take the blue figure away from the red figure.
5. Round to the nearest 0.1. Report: -1.8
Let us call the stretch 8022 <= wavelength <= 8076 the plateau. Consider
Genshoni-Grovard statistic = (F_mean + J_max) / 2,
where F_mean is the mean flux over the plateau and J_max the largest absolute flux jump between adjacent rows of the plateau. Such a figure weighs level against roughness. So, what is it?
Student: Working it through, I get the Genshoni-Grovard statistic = 42.7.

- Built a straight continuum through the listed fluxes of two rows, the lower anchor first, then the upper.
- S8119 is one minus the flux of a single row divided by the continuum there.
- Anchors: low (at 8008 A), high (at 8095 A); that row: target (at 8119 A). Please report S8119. 0.012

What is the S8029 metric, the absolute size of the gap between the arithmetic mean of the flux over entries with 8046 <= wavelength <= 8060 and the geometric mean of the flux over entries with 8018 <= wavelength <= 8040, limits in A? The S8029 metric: 0.1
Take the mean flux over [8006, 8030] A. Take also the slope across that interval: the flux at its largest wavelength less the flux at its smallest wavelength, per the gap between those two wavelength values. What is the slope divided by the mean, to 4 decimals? -0.0010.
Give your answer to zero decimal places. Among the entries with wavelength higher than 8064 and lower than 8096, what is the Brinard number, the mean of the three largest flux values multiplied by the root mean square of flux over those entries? 7110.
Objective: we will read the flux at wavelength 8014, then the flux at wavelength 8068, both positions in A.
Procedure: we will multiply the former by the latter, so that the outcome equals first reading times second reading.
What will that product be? 7073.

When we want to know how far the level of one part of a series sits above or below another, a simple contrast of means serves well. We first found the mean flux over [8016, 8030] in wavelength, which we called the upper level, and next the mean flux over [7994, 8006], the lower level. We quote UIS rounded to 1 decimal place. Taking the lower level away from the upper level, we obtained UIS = -0.2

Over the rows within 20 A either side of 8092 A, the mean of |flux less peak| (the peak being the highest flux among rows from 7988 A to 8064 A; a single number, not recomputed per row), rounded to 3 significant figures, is 1.25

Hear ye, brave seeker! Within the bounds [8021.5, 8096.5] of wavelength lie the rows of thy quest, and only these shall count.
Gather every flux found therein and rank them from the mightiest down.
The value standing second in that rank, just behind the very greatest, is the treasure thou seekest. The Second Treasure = 84.9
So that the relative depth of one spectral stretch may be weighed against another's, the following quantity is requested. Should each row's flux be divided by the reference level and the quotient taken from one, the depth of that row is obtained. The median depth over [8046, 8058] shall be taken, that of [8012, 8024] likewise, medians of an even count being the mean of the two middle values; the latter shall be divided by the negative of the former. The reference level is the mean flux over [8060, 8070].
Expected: -2.4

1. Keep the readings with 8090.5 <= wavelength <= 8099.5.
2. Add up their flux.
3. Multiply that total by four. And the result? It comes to 1010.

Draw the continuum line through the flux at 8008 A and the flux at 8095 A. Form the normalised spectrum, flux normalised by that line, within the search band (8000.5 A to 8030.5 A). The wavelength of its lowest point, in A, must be 8026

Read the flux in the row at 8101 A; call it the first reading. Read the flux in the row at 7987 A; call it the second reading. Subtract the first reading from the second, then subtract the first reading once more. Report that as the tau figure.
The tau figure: -81.1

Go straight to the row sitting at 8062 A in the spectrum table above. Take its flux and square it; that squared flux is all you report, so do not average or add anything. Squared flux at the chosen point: 7140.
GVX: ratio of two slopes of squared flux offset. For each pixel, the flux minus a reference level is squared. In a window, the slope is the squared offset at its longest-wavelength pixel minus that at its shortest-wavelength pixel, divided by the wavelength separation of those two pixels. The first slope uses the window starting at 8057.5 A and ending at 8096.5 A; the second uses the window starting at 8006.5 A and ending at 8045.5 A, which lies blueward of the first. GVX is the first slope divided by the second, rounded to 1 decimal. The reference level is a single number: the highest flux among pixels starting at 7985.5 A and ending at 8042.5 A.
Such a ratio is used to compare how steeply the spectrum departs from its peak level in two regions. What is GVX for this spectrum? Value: 0.1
